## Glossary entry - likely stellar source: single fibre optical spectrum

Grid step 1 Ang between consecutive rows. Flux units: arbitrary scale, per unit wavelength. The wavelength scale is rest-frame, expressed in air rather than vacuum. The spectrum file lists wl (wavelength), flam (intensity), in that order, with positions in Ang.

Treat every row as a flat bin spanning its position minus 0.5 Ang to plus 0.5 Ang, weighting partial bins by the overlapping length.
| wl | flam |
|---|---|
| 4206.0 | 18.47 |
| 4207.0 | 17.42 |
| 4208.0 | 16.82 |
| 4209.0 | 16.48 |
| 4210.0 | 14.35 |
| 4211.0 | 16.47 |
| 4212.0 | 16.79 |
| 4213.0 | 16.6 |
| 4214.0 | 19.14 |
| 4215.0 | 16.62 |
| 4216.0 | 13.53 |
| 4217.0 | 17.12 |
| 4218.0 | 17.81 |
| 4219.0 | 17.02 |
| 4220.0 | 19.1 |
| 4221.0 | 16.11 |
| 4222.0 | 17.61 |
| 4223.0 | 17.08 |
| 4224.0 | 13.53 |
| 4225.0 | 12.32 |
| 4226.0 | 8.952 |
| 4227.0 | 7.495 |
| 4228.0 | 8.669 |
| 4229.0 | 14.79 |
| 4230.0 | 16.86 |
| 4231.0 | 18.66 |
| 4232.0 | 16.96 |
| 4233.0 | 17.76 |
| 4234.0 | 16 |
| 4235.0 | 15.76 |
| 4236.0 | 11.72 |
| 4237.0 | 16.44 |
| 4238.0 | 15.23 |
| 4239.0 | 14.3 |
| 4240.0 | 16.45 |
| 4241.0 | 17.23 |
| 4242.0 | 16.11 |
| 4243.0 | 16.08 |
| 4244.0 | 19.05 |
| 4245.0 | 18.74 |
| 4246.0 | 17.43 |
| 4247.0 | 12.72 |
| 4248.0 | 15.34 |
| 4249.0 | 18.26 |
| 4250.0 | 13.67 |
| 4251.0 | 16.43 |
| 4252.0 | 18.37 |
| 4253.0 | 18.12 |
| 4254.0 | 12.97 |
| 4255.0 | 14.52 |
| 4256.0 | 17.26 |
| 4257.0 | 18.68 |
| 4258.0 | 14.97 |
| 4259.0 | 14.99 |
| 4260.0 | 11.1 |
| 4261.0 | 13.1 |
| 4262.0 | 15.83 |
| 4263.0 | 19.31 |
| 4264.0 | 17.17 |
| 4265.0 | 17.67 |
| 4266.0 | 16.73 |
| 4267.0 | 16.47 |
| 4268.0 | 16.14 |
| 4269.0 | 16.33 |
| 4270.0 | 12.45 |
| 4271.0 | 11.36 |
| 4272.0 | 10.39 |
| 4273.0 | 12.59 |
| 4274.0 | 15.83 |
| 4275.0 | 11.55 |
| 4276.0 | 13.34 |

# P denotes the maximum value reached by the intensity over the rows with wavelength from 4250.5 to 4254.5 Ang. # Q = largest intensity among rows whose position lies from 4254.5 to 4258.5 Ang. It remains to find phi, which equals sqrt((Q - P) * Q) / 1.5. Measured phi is 1.6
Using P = 18.37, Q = 18.68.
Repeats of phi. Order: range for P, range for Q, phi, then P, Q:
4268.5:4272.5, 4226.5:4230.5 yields 2.0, 16.33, 16.86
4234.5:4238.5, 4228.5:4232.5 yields 4.3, 16.44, 18.66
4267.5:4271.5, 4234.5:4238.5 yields 0.9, 16.33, 16.44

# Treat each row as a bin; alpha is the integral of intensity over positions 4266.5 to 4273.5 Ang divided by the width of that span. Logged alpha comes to 13.7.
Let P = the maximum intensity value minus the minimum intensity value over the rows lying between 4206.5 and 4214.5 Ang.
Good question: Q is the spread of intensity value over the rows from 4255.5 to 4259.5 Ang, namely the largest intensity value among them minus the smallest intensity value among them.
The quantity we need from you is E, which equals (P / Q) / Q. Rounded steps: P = 4.8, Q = 4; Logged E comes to 0.35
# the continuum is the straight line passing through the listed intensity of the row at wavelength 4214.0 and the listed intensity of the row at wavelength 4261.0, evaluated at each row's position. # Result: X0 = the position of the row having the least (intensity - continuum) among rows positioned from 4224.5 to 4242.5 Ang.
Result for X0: 4227.0 Ang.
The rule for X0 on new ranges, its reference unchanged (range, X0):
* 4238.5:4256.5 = 4247.0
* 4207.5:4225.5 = 4225.0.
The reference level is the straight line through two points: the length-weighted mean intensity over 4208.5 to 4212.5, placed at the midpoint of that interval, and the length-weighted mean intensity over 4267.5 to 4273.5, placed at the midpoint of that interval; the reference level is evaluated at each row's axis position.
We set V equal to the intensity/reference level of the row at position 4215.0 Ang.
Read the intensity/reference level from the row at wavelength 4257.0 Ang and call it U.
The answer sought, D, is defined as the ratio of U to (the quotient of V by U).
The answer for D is 1.7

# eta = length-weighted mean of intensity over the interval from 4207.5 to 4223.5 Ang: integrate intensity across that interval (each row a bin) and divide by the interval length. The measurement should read 16.8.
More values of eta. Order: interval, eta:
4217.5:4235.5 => 15.1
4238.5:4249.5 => 16.5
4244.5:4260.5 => 15.8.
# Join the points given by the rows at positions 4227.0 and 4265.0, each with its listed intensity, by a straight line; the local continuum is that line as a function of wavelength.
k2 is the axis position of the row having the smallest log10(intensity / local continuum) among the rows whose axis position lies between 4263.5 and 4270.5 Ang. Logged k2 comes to 4270.0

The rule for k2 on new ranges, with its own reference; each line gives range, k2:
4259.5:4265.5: 4260.0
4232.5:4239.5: 4236.0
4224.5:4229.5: 4227.0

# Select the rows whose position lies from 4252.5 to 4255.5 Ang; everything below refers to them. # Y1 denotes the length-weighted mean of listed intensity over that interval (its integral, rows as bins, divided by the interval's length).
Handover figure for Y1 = 15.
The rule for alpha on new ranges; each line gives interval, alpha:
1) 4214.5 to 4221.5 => 16.8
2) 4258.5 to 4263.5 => 14.9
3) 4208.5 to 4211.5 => 15.8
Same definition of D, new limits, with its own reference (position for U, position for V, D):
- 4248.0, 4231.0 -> 0.9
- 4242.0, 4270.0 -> 1.3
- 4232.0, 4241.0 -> 1.1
